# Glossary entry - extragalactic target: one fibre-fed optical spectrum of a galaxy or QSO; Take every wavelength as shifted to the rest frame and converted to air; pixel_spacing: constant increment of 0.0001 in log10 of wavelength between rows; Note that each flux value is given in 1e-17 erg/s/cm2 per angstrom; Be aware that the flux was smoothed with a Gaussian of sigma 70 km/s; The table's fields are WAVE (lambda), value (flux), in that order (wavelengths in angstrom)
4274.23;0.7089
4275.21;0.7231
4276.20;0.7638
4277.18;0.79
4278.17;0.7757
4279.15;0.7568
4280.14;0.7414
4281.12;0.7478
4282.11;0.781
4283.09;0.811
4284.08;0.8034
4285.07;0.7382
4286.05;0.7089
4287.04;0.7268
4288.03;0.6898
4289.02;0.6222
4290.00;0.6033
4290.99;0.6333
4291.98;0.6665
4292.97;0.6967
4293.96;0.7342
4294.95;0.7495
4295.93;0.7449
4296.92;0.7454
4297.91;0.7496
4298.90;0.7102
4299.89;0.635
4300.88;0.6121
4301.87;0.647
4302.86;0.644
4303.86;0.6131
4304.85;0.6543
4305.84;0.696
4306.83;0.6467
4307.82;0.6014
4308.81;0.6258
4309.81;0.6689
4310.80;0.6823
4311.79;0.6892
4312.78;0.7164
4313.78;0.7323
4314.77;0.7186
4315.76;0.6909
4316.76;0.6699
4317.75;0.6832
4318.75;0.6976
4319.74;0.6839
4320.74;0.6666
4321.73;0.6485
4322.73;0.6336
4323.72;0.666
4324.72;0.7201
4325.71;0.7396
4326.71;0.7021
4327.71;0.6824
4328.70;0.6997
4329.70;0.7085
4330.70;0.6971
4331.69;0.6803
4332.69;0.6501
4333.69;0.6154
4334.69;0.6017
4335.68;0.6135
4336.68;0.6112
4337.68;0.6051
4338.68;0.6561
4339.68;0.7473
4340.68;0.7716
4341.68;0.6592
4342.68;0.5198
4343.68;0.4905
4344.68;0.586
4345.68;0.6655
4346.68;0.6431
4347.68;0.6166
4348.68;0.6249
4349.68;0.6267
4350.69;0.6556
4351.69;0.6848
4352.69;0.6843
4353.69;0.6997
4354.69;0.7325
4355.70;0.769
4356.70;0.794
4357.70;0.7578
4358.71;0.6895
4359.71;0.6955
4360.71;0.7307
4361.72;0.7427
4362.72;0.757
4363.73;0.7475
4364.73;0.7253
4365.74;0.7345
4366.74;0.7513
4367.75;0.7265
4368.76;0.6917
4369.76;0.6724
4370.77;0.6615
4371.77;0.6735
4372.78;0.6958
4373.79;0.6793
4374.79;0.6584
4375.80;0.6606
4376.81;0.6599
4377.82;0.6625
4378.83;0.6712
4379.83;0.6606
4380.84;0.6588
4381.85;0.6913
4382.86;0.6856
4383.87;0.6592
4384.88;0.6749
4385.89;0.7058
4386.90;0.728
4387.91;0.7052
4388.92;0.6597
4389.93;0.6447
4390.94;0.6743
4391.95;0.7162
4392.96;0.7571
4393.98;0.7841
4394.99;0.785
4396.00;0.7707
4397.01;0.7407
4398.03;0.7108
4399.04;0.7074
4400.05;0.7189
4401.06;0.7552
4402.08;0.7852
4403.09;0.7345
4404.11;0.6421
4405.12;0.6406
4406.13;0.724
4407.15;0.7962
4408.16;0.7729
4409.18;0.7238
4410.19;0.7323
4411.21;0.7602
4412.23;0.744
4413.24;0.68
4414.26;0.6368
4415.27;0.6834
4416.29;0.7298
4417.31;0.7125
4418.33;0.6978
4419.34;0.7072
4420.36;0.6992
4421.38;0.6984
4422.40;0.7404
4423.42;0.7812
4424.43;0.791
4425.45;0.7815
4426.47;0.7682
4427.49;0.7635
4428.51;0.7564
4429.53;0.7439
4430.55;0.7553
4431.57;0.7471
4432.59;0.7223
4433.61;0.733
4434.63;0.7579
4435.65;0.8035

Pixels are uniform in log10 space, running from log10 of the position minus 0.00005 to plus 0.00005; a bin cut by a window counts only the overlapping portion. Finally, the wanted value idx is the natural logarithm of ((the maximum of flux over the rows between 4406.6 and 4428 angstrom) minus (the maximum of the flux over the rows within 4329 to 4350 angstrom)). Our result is -3.71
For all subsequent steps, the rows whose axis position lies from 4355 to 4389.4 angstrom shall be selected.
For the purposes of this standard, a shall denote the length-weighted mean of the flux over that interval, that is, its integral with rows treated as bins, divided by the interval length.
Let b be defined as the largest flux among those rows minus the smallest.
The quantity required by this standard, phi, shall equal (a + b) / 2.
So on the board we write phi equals 0.418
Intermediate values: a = 0.701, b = 0.136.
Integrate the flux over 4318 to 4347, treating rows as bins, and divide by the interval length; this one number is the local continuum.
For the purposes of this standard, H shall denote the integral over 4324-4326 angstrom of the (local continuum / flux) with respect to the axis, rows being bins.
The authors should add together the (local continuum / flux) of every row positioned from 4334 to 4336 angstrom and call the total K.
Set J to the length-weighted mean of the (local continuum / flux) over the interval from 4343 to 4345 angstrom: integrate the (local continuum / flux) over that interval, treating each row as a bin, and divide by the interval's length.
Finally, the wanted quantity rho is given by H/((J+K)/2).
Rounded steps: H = 1.82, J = 1.244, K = 2.2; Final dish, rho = 1.07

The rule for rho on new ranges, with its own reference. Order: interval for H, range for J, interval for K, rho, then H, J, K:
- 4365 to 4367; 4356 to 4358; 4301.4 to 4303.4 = 1.23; 1.78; 0.849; 2.0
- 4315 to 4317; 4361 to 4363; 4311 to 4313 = 1.39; 1.91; 0.880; 1.9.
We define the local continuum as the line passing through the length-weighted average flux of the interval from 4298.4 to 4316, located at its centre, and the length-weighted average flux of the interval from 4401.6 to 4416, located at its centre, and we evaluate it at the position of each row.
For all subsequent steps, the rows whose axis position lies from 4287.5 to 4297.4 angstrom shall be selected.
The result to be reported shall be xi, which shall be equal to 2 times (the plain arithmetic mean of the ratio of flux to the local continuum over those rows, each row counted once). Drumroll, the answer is 2.09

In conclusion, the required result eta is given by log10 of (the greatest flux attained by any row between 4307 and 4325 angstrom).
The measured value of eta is -0.135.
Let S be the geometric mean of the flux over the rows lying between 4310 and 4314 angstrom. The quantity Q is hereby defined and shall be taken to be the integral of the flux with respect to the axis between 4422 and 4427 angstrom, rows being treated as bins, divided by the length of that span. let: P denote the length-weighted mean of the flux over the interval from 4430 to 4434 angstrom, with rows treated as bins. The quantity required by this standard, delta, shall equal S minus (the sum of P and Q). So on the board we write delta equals -0.81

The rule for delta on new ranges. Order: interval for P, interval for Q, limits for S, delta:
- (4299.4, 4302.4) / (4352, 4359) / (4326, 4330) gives -0.67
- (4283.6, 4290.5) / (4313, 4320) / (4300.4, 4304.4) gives -0.77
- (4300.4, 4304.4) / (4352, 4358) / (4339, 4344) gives -0.74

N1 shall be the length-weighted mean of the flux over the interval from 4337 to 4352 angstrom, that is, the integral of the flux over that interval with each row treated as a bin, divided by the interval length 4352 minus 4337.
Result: 0.636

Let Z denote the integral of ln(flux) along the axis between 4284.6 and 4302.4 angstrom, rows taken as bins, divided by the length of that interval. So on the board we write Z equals -0.37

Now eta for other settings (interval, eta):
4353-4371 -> -0.100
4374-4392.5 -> -0.138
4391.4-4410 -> -0.099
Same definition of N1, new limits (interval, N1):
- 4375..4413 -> 0.710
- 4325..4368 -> 0.681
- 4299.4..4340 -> 0.667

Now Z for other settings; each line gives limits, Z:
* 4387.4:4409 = -0.32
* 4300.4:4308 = -0.45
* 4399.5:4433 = -0.31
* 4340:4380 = -0.38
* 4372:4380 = -0.40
